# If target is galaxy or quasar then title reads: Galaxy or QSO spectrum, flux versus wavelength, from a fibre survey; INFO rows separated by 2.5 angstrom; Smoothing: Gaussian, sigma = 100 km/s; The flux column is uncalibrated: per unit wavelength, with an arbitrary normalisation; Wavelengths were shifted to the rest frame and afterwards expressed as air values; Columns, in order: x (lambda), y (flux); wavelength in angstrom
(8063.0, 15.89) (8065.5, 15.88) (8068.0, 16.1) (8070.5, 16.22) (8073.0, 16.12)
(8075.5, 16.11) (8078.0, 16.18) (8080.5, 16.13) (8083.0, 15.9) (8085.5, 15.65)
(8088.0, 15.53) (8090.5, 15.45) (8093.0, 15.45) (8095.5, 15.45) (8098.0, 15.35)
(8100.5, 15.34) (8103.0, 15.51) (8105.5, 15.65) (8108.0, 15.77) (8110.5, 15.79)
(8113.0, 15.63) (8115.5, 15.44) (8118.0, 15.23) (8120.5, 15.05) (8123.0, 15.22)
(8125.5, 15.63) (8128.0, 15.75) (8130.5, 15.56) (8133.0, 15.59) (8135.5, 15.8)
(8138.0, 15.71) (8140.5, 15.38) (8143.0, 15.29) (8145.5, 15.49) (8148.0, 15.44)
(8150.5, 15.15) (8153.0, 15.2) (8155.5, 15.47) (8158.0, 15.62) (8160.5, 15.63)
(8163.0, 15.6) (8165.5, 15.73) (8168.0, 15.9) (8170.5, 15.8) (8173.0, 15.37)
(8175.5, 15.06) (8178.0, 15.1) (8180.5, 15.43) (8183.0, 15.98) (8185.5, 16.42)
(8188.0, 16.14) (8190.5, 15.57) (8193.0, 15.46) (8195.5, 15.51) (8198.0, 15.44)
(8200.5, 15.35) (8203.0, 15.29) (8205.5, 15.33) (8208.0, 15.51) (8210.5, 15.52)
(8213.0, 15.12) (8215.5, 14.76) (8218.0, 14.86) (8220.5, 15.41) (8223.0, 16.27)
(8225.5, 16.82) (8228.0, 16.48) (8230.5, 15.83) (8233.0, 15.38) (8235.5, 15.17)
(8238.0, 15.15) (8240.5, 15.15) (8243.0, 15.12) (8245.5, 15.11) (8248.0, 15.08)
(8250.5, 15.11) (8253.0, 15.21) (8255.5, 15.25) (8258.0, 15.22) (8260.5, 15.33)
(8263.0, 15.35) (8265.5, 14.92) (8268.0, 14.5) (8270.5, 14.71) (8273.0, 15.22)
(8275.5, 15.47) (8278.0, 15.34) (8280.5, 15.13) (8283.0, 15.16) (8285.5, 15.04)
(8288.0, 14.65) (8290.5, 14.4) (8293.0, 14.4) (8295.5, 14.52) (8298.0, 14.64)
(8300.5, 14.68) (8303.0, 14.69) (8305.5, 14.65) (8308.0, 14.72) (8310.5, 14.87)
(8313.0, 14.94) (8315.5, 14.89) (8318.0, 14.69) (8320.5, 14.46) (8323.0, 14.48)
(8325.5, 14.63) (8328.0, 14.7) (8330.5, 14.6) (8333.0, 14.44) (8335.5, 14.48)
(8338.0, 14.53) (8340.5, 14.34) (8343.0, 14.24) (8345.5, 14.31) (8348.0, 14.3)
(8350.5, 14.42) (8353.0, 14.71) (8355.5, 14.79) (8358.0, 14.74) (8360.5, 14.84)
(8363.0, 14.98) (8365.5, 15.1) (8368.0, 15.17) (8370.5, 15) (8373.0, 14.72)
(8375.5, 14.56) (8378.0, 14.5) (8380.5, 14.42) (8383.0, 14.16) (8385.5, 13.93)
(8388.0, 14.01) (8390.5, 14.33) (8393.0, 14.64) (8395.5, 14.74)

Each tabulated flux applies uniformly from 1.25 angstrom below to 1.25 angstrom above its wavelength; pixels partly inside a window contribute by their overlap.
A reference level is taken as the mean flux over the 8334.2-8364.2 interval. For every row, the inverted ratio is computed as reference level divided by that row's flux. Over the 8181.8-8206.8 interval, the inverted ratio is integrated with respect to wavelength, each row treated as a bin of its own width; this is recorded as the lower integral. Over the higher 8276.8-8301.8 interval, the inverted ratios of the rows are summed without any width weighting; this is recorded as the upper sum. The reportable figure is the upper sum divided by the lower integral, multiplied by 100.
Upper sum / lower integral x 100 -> 42.3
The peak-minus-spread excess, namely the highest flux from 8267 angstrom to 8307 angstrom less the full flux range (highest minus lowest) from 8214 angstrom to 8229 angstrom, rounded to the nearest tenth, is 13.4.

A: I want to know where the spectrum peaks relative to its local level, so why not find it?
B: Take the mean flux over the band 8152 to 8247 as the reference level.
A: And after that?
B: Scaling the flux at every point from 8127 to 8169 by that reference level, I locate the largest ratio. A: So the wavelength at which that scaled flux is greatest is 8168.0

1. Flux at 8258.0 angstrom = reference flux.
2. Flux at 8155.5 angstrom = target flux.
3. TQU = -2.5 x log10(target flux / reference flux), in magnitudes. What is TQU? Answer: -0.02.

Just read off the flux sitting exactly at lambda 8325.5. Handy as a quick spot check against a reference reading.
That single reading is 14.63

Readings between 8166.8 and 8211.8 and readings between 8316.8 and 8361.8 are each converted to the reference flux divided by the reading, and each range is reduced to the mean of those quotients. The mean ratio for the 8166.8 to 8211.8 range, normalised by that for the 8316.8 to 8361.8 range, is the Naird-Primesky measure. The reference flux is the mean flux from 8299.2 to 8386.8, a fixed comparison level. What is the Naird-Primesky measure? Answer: 0.934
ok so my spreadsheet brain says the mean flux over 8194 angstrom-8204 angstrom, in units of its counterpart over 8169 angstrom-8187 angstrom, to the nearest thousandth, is 0.987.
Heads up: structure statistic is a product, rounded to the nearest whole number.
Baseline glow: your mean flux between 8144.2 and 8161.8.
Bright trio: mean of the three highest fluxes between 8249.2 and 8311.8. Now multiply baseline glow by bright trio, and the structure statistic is 237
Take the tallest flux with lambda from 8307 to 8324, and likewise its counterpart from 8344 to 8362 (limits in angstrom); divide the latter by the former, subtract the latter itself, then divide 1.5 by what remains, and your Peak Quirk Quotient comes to -0.108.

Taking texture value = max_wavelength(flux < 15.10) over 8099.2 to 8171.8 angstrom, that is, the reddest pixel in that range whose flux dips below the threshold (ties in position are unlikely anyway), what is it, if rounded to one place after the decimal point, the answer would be 8120.5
